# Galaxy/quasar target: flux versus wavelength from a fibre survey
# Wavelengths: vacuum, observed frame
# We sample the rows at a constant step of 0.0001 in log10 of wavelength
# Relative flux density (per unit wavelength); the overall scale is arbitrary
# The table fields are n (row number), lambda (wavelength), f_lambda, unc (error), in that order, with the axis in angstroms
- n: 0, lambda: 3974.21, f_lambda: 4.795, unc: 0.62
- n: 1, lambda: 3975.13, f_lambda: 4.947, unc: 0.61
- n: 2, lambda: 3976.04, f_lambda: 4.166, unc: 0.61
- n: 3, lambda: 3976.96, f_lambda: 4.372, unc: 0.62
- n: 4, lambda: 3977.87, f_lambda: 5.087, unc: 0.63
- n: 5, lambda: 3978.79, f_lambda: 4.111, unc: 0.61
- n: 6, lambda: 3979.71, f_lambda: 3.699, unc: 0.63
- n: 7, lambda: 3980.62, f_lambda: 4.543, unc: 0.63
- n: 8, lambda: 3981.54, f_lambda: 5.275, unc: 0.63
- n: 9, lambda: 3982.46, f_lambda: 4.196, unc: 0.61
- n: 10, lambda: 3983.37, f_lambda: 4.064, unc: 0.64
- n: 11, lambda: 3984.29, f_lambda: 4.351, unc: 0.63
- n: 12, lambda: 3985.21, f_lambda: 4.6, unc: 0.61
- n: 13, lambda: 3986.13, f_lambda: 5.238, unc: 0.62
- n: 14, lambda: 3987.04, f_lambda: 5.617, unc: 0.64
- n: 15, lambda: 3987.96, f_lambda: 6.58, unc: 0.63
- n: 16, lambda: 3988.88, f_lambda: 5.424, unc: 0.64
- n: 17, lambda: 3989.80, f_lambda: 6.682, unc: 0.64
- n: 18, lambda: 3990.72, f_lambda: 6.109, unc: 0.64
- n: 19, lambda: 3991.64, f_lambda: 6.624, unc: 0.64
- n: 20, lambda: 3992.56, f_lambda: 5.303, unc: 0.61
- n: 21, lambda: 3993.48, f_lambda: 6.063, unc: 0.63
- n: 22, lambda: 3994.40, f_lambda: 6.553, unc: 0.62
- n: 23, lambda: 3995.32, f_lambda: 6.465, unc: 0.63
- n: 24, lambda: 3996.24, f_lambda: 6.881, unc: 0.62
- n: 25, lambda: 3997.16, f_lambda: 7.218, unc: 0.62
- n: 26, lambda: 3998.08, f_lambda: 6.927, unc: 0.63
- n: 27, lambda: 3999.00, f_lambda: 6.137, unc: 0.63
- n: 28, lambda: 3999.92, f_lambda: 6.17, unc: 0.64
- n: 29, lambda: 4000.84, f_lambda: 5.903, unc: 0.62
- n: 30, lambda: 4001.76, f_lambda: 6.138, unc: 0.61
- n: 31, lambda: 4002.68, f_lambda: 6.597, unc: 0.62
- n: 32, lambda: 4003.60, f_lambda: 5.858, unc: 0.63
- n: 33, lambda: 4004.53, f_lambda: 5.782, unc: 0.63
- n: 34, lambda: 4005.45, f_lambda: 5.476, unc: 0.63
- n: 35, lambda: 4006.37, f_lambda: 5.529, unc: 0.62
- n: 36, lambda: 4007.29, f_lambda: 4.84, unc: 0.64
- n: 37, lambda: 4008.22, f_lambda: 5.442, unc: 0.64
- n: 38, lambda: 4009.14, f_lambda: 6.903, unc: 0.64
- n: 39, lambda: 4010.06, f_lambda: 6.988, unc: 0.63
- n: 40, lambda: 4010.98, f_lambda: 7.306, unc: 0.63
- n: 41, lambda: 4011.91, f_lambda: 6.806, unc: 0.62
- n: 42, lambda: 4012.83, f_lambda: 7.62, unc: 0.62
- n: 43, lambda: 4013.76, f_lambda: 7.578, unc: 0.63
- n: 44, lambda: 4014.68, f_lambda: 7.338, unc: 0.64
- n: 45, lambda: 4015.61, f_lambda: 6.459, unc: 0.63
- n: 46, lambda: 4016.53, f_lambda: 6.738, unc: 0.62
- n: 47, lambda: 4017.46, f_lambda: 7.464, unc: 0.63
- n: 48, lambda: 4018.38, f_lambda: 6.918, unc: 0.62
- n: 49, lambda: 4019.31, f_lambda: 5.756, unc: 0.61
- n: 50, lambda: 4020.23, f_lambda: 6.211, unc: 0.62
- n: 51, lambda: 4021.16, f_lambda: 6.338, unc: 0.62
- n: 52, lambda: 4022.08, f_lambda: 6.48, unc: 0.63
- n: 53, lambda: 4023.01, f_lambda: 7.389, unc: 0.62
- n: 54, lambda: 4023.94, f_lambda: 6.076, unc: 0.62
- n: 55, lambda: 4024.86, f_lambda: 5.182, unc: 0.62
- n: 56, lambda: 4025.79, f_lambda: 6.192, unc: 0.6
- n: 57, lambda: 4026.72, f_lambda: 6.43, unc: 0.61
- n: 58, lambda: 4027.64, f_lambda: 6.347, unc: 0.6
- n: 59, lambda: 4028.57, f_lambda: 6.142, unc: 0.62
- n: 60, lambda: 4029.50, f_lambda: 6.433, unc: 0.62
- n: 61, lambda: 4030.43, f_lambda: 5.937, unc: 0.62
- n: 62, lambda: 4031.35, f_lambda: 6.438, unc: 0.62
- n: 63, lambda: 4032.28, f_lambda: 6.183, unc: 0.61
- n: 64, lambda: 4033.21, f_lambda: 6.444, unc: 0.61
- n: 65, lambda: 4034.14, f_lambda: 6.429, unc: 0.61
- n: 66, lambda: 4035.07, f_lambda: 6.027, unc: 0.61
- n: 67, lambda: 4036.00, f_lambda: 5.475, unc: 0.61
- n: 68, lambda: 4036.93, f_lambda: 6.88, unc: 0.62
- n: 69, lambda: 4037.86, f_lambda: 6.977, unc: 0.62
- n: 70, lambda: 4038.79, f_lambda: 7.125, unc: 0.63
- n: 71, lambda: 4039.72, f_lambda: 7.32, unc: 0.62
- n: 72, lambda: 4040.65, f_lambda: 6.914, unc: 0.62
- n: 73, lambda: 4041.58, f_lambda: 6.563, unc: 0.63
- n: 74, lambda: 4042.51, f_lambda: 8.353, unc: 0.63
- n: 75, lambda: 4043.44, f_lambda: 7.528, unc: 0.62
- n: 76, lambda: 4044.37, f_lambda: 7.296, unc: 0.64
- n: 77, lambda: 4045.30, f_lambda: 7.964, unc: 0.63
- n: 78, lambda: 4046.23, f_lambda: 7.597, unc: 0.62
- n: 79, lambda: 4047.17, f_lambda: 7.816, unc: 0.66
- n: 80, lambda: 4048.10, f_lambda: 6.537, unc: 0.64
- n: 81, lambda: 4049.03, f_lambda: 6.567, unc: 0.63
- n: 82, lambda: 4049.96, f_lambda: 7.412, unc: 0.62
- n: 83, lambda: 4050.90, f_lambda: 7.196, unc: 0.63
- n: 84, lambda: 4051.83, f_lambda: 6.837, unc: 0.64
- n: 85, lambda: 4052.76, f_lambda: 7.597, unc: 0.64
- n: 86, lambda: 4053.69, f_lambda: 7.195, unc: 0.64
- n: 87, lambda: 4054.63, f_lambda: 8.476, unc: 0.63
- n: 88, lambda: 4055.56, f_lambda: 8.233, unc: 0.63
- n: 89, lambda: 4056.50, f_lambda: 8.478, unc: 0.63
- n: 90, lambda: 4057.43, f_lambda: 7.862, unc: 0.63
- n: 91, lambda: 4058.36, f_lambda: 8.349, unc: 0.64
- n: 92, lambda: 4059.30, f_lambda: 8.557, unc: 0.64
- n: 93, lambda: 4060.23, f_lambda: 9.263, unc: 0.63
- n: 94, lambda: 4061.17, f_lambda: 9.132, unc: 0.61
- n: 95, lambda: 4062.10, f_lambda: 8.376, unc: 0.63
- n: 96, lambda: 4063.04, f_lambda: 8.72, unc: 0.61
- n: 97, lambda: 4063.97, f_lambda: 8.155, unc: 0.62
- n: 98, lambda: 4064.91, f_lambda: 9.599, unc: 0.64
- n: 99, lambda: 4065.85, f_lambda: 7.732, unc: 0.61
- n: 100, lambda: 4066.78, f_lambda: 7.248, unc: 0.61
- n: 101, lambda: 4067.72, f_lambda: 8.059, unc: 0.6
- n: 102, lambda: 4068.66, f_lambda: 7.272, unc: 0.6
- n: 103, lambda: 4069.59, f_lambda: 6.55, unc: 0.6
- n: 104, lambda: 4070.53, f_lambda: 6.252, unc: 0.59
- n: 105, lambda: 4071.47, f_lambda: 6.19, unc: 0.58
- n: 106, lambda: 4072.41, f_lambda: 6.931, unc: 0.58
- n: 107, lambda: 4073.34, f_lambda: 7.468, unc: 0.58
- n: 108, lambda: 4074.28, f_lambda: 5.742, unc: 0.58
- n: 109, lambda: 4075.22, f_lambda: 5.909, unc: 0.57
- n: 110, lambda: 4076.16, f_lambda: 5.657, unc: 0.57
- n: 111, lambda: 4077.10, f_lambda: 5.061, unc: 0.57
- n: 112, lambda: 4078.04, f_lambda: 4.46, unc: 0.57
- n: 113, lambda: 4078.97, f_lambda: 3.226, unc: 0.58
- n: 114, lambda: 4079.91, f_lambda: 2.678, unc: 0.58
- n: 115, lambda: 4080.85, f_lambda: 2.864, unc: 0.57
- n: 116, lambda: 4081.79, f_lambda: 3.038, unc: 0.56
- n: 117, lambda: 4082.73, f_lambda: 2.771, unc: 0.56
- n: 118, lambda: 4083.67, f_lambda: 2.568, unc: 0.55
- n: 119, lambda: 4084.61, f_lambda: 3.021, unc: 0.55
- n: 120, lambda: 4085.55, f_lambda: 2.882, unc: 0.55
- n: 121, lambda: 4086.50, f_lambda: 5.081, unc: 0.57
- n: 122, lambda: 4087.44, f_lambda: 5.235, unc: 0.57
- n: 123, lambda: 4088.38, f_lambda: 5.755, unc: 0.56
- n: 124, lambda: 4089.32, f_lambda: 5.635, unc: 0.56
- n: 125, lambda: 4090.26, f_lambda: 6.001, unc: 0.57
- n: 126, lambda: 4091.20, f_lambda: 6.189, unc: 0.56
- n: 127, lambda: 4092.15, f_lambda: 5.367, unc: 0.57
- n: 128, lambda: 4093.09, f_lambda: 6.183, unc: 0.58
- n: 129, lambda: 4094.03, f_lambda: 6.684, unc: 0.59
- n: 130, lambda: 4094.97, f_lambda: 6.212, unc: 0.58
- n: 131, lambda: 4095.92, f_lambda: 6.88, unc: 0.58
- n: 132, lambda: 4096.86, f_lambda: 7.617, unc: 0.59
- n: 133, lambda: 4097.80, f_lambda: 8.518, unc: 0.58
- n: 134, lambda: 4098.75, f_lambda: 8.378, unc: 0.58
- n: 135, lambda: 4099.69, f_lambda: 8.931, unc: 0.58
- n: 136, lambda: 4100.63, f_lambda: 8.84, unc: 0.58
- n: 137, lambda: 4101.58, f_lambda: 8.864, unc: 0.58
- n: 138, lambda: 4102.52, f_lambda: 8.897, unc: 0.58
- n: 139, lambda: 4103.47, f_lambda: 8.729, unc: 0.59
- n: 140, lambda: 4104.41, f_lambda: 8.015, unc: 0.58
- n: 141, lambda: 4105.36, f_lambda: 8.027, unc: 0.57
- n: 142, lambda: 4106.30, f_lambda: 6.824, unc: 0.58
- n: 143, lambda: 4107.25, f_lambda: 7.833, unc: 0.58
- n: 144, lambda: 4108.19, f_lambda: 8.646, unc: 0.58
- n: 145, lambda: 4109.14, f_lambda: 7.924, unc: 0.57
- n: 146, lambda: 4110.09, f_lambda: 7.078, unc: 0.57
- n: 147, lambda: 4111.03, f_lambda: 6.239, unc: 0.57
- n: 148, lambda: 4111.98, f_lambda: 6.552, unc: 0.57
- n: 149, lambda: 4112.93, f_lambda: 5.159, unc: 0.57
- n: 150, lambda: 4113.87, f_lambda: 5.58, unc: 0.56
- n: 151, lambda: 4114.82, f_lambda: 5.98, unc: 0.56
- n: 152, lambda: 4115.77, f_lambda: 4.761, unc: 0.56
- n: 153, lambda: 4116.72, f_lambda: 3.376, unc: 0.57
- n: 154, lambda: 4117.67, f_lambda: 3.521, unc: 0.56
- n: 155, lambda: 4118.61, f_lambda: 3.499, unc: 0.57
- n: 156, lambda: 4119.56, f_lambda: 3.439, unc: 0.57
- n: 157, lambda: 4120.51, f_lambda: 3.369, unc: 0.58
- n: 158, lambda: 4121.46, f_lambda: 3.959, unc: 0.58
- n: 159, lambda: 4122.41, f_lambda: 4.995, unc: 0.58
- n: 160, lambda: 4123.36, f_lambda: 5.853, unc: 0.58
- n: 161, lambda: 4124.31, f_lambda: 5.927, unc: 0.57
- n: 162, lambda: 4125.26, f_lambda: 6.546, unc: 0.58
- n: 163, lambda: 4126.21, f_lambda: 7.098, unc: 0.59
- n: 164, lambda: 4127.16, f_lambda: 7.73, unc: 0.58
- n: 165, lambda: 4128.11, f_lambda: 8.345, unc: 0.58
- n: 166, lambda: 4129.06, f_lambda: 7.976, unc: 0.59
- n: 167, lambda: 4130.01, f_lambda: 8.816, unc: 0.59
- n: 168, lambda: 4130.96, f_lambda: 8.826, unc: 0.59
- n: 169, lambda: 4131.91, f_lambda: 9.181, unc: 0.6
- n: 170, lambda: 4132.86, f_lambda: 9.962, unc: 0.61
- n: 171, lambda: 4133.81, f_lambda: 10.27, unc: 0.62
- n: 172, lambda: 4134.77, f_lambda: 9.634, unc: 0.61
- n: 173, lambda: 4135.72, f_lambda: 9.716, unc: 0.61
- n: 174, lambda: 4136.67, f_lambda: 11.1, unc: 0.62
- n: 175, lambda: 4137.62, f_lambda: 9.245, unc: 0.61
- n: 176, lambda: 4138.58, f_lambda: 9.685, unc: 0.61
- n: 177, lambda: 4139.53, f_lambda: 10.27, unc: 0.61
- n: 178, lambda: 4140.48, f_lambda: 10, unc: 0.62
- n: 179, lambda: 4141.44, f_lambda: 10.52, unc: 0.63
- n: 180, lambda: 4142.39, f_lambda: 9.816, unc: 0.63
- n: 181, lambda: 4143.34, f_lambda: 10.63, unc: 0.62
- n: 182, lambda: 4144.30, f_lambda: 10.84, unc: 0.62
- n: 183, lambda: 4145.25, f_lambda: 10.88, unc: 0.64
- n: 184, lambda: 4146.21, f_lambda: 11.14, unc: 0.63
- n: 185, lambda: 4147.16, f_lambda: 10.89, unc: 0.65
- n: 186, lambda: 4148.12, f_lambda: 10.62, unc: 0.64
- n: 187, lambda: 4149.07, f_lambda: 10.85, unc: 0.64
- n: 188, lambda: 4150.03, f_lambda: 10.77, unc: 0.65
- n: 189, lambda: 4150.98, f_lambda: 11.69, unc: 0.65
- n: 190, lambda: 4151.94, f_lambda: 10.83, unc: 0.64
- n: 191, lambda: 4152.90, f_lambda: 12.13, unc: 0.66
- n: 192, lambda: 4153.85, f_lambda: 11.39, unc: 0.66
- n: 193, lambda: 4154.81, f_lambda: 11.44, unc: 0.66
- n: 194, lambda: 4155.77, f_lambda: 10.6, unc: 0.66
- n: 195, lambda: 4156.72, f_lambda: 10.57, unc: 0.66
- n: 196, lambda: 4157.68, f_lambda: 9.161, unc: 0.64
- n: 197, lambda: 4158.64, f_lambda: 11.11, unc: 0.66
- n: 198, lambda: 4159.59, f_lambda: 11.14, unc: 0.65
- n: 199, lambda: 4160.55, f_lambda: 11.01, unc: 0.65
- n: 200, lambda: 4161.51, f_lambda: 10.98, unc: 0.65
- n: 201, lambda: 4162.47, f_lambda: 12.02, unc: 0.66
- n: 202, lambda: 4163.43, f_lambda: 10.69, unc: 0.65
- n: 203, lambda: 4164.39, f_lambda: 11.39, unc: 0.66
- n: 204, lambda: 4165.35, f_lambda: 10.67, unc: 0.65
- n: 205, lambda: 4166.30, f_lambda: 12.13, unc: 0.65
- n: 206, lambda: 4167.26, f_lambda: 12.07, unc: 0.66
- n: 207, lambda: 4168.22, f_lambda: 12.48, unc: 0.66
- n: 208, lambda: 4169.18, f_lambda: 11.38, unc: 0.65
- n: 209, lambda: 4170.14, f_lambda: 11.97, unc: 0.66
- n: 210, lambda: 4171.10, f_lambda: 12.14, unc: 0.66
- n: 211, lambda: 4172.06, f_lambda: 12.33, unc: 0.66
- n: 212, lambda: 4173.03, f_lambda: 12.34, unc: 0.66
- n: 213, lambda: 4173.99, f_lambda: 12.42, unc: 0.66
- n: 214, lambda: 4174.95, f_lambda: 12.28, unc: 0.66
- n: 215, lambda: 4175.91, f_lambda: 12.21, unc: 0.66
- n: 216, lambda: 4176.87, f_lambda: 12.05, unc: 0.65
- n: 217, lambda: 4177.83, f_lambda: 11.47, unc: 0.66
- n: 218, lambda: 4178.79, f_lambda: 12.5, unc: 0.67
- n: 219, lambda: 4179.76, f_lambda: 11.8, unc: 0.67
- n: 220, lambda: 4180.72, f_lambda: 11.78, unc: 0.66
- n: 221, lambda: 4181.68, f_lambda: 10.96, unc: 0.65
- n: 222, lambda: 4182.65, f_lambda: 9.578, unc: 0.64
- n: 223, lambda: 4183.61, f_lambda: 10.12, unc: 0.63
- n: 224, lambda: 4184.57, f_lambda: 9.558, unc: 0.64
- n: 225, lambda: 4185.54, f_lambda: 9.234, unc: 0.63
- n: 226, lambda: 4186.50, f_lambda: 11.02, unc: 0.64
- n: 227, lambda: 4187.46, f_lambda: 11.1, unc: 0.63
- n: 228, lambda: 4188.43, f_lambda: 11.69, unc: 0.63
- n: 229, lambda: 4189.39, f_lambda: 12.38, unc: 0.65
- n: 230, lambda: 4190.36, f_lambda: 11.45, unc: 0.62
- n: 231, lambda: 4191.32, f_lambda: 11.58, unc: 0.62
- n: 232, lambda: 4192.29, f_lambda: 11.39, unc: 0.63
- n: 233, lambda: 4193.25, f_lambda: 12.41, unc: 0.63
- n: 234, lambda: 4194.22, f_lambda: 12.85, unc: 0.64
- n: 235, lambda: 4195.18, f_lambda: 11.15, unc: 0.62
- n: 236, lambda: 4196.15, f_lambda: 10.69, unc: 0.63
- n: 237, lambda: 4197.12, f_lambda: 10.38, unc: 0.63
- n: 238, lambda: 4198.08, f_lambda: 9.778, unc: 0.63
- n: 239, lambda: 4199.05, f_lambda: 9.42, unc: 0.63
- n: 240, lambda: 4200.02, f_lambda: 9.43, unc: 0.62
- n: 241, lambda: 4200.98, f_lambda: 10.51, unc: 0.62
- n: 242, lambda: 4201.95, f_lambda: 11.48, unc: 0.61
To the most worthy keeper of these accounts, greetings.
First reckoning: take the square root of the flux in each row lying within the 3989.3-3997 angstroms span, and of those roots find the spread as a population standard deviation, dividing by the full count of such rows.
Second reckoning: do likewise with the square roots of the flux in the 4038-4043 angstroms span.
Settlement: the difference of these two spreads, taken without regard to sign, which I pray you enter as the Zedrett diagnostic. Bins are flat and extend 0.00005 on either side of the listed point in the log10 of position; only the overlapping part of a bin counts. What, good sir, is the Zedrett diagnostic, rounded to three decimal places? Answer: 0.015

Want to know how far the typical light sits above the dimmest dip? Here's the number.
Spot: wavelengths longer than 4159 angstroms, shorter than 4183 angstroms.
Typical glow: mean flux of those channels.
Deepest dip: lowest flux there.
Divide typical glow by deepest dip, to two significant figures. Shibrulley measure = 1.2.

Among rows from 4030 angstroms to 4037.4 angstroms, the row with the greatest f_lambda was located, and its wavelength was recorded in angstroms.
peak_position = 4036.93 angstroms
